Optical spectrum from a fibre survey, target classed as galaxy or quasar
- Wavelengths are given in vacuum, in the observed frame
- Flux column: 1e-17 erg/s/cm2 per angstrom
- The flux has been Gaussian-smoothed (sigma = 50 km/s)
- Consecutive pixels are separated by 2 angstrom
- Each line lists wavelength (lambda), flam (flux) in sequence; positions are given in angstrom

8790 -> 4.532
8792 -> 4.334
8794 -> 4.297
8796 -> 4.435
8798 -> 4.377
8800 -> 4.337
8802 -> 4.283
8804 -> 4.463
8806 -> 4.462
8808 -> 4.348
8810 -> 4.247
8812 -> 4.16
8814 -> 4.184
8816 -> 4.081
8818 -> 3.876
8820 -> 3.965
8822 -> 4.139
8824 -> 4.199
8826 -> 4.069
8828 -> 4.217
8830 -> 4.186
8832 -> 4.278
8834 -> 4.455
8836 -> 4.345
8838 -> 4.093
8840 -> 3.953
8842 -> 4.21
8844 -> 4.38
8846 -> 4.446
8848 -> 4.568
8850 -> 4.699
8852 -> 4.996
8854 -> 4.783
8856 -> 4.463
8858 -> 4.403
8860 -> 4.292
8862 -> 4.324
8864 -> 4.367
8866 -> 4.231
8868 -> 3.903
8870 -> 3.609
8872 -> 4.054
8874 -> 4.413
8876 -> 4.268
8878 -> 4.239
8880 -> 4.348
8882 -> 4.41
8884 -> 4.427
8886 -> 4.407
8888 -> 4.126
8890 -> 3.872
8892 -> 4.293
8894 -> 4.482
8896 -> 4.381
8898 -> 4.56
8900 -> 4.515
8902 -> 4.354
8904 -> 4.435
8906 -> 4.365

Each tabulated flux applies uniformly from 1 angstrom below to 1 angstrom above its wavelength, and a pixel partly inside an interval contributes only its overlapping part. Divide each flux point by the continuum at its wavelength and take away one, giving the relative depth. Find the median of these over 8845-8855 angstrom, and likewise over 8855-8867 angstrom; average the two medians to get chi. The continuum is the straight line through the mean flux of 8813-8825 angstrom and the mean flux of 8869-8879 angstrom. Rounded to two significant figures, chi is 0.10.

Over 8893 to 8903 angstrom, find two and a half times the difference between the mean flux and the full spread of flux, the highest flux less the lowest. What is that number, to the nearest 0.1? 10.6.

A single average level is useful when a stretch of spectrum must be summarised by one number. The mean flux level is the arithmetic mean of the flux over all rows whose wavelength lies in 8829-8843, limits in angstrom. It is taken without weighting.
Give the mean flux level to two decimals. 4.22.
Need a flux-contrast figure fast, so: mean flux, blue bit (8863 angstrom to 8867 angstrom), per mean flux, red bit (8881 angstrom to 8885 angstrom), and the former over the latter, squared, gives 0.95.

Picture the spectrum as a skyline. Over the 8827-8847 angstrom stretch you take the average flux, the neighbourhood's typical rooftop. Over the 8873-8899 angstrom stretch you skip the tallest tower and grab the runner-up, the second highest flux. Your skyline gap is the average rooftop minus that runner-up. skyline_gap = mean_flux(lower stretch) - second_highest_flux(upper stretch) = -0.23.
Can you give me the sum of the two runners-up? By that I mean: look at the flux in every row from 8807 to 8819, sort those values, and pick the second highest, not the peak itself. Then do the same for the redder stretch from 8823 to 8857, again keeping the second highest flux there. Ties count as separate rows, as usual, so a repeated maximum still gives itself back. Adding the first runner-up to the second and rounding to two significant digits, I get 9.0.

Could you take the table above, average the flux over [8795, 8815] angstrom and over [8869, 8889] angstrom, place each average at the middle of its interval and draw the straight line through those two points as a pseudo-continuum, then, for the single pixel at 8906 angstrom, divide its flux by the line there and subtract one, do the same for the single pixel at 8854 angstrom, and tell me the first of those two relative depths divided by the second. 0.34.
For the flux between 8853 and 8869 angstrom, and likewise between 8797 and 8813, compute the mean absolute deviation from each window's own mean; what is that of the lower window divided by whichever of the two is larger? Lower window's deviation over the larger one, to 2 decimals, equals 0.50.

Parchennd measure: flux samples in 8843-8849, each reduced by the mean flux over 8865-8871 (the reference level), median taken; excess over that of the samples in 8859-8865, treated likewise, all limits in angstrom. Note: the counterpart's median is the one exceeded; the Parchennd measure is 0.12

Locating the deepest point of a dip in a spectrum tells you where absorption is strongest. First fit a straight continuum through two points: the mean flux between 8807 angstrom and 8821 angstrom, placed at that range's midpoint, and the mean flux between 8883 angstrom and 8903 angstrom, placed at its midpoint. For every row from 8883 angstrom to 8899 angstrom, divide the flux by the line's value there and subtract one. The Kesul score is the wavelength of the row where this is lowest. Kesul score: 8890 angstrom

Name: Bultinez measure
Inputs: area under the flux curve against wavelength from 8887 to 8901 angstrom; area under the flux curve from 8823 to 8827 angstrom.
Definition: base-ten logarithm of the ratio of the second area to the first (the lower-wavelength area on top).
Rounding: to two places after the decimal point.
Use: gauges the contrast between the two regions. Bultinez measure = -0.56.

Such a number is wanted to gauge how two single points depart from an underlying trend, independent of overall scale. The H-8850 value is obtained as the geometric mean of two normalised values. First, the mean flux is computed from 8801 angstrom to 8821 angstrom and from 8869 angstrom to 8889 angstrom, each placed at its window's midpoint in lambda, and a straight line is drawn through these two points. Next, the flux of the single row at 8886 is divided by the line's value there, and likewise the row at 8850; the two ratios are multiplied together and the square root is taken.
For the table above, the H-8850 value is 1.077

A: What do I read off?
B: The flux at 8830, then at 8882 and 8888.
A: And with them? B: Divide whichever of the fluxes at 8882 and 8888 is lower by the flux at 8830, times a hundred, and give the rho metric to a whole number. 99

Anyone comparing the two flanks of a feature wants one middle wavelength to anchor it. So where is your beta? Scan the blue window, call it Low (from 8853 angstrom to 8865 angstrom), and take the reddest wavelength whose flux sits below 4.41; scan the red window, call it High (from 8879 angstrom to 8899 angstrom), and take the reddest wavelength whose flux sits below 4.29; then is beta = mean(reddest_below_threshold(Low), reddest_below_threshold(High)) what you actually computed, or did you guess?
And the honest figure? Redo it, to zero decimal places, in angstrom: 8877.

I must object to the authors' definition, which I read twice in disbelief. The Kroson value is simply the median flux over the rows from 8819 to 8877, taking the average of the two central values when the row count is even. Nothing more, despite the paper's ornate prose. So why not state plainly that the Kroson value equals 4.28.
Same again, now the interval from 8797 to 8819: 4.28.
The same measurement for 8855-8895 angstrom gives 4.31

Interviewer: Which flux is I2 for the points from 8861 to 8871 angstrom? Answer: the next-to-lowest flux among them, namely 3.903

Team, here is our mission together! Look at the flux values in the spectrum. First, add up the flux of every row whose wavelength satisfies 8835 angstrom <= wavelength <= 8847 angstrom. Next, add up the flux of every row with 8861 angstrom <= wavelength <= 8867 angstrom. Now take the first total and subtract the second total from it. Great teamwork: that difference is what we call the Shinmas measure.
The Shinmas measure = 13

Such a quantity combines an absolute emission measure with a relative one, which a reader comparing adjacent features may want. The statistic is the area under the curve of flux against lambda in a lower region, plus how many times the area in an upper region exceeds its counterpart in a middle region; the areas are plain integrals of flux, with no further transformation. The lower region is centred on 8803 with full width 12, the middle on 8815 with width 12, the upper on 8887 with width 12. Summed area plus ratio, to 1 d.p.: 53.6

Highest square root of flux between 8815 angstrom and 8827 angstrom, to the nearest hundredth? 2.05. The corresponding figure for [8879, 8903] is 2.14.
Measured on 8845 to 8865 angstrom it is 2.24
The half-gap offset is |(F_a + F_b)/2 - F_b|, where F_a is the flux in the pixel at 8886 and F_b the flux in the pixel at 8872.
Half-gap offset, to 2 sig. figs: 0.18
